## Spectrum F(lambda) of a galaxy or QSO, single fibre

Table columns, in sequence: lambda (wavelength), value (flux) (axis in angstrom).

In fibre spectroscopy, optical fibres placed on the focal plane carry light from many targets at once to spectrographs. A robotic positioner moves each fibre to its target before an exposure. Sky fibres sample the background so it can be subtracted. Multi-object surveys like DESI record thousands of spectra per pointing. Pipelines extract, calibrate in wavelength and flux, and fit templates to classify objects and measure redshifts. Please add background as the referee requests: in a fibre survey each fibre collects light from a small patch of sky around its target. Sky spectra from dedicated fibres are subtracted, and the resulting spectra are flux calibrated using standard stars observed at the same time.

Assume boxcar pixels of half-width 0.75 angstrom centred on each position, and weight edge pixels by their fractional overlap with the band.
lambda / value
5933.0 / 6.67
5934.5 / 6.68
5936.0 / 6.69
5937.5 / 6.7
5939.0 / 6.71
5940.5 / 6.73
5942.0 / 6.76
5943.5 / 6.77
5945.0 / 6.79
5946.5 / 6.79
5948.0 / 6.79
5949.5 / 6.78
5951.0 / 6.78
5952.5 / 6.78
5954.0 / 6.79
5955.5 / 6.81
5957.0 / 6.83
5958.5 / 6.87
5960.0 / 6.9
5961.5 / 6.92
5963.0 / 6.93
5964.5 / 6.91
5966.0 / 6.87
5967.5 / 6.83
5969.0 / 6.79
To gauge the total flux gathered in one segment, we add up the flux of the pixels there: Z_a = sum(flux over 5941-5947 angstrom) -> 27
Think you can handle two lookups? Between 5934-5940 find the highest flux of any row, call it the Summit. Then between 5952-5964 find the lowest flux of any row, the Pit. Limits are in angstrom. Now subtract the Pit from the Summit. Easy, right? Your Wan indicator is -0.07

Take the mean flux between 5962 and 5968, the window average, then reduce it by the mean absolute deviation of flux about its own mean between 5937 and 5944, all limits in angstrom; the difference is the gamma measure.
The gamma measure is 6.86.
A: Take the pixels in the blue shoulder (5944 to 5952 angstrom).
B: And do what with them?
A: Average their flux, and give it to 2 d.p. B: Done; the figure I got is 6.79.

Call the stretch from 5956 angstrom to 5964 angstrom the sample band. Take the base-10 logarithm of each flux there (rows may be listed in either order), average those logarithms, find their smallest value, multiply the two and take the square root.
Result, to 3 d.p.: 0.836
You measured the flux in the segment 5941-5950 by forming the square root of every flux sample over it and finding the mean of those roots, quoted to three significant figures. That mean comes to 2.60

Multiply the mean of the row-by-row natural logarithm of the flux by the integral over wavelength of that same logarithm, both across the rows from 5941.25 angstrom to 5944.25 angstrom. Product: 11.0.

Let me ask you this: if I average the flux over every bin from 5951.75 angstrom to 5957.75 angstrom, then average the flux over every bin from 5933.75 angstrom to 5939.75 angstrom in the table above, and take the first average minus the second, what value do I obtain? 0.11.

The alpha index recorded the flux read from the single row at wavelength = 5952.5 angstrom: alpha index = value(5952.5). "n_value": 6.78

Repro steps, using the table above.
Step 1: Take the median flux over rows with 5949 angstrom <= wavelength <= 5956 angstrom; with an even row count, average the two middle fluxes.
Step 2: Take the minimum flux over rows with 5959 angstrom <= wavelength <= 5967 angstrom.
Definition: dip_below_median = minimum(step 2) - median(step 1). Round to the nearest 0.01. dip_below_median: 0.09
